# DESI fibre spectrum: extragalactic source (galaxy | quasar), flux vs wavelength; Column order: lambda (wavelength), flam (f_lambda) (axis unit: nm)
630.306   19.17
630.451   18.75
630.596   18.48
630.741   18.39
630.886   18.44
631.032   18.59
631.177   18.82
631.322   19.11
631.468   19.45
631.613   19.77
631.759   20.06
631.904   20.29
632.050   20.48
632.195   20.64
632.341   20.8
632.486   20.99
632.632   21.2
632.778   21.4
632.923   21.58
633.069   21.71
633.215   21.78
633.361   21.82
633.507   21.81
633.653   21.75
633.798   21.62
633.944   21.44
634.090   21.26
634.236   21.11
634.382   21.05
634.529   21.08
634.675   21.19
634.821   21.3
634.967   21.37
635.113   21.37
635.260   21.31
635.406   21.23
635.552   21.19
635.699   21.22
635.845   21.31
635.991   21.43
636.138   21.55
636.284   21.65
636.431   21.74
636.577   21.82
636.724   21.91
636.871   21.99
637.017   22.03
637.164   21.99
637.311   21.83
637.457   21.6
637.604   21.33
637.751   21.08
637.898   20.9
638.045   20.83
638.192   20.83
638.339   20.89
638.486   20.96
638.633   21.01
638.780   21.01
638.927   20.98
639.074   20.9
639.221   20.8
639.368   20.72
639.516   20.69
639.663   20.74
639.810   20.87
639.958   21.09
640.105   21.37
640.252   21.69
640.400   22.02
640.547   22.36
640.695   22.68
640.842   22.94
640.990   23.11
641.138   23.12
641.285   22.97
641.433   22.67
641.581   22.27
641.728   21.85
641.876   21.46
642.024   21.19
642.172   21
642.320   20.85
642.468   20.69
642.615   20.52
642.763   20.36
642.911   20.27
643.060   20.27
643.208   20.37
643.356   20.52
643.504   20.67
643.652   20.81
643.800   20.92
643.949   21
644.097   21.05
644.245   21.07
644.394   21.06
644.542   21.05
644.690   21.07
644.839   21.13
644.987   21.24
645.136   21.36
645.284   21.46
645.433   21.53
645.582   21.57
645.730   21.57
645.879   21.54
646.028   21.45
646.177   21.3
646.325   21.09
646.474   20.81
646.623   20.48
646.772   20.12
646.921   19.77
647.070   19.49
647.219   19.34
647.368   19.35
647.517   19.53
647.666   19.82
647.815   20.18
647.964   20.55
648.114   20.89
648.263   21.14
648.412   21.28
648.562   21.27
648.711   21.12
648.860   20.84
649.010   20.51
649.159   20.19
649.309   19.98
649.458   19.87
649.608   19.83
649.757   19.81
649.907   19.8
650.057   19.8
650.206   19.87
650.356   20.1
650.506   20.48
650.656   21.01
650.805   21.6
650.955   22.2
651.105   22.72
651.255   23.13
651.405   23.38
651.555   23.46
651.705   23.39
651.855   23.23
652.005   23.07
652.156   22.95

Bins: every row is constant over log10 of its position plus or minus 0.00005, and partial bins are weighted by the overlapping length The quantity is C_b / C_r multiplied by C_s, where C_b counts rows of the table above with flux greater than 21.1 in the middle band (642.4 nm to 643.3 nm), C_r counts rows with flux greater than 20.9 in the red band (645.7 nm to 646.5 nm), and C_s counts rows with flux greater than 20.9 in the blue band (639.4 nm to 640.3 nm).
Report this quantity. 0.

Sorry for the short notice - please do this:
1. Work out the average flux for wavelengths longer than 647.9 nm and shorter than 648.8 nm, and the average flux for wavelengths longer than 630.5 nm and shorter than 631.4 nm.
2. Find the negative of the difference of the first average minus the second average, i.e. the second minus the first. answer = -2.4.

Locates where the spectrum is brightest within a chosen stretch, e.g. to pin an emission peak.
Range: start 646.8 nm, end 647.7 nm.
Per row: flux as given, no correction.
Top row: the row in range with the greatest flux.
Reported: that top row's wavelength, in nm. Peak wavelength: 647.666 nm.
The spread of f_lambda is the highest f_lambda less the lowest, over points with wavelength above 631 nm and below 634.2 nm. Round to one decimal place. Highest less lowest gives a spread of 3.2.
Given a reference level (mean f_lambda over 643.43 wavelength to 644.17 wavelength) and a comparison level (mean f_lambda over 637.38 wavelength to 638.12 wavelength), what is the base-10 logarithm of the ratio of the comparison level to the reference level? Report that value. 0.01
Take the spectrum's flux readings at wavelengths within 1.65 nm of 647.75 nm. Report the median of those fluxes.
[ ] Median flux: 20.5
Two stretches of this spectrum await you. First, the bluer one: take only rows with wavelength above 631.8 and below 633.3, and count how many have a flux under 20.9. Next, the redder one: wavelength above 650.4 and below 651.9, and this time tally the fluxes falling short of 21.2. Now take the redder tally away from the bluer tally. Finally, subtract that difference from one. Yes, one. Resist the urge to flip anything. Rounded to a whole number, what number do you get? -1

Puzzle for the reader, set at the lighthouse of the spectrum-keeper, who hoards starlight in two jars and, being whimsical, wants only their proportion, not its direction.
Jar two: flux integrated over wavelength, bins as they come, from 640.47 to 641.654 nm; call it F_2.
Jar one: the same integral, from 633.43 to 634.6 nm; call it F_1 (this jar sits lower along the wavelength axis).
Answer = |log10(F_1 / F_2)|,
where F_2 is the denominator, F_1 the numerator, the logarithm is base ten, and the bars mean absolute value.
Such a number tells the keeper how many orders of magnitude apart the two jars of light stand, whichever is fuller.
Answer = 0.032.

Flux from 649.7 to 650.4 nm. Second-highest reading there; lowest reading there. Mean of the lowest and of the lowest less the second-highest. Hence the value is 9.9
